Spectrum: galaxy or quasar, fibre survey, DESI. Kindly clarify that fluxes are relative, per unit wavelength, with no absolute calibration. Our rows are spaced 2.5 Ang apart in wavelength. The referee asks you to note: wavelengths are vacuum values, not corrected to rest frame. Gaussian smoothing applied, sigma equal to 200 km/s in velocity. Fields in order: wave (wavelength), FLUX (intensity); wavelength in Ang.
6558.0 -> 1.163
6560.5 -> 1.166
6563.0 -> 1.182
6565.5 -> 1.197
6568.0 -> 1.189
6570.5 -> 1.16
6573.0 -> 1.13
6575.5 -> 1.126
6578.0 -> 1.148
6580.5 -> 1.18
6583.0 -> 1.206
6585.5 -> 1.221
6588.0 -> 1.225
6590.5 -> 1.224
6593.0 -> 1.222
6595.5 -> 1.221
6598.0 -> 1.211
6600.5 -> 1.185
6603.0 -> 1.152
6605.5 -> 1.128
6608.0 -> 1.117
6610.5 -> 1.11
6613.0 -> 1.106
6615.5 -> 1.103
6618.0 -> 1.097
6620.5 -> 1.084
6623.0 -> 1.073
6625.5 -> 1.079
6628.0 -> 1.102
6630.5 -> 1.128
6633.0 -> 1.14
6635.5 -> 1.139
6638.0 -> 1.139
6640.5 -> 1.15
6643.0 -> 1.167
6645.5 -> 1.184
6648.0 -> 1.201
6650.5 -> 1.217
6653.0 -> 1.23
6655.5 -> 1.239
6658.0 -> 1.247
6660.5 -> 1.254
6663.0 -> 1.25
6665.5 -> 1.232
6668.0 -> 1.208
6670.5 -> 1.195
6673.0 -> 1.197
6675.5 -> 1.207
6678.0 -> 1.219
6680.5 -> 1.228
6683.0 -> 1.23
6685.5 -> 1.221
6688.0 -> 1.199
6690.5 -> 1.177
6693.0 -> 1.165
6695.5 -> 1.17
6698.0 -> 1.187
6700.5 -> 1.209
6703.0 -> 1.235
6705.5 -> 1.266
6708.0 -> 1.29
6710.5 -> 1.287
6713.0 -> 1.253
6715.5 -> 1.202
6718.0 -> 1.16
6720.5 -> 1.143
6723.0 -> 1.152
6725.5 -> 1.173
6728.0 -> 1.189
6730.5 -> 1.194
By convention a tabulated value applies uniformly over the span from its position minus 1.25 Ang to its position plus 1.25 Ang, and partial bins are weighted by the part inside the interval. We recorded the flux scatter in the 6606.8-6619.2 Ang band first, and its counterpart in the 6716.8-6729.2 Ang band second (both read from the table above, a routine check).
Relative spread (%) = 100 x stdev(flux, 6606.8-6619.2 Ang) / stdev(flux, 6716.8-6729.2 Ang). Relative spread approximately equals 42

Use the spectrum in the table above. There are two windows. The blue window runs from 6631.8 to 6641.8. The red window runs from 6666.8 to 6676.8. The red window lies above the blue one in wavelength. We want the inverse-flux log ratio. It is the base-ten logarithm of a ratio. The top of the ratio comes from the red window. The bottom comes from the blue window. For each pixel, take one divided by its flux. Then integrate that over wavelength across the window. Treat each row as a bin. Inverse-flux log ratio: -0.02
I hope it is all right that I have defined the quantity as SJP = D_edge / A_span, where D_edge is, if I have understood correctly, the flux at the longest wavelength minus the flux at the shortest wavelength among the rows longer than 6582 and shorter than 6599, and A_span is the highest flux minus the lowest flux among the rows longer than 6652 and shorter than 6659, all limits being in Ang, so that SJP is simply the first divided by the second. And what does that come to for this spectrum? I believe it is 0.3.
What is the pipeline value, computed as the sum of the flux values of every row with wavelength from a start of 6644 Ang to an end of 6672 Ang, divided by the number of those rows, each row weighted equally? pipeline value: 1.22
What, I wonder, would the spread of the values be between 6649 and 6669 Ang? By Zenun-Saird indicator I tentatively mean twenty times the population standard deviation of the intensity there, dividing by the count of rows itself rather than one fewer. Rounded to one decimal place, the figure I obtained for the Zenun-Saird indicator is 0.3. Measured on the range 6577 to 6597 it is 0.5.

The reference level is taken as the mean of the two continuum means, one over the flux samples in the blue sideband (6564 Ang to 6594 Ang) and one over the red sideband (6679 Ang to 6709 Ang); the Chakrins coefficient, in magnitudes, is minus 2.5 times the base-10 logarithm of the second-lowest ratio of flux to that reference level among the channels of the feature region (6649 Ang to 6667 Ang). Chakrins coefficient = -0.027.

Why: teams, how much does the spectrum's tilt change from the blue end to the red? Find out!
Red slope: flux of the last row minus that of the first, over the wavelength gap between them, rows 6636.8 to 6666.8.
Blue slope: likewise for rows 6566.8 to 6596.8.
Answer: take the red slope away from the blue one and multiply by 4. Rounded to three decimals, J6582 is -0.009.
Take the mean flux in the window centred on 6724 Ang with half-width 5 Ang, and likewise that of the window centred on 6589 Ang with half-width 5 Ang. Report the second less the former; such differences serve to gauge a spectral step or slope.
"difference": 0.06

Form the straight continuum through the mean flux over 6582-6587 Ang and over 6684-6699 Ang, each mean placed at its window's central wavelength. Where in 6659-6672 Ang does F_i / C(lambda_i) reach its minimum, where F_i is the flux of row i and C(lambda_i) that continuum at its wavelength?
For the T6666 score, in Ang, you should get 6670.5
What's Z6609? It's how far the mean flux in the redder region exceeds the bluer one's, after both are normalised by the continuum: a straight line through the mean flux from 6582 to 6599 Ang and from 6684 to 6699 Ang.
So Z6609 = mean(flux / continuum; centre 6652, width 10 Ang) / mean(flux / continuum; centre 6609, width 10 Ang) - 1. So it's 0.108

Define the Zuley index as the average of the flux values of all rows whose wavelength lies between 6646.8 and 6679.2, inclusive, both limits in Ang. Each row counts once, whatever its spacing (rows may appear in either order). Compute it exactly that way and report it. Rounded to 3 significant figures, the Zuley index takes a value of 1.22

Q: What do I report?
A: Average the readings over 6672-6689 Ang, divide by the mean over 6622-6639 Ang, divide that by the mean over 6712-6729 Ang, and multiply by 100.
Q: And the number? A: 92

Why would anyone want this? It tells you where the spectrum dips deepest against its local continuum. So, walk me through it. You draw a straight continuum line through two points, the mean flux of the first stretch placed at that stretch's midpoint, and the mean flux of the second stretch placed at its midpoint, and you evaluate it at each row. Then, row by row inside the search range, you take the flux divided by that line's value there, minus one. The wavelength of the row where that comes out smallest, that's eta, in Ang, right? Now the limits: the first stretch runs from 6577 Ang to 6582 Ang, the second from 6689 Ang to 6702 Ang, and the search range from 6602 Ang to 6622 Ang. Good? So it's 6620.5 Ang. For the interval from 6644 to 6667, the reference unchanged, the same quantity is 6645.5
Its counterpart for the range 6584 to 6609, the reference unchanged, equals 6608.0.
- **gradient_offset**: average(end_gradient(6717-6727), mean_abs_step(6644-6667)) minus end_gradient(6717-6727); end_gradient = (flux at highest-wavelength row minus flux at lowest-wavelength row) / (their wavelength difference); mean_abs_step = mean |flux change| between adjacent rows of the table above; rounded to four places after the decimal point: 0.0049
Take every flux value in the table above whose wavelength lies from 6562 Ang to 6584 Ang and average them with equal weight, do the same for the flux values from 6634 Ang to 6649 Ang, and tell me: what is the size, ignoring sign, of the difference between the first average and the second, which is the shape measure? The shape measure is 0.01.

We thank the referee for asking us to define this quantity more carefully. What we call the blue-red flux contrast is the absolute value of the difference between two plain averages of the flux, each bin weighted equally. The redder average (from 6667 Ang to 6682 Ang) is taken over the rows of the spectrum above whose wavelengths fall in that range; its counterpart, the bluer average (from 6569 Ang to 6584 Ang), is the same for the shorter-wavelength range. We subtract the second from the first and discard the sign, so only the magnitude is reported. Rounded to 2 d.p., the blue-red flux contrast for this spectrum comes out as 0.05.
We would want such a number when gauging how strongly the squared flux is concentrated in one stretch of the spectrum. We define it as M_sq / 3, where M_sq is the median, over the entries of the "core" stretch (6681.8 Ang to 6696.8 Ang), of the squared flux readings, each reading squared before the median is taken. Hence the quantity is 0.470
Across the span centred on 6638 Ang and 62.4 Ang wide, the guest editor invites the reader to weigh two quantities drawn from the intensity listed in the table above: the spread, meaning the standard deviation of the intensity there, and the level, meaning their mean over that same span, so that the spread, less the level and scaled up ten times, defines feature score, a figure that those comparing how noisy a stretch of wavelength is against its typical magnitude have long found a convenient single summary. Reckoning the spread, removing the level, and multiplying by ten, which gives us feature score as -11.0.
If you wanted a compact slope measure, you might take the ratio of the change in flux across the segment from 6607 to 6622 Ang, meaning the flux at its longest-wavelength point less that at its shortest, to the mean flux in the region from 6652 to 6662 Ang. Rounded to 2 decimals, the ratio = -0.03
